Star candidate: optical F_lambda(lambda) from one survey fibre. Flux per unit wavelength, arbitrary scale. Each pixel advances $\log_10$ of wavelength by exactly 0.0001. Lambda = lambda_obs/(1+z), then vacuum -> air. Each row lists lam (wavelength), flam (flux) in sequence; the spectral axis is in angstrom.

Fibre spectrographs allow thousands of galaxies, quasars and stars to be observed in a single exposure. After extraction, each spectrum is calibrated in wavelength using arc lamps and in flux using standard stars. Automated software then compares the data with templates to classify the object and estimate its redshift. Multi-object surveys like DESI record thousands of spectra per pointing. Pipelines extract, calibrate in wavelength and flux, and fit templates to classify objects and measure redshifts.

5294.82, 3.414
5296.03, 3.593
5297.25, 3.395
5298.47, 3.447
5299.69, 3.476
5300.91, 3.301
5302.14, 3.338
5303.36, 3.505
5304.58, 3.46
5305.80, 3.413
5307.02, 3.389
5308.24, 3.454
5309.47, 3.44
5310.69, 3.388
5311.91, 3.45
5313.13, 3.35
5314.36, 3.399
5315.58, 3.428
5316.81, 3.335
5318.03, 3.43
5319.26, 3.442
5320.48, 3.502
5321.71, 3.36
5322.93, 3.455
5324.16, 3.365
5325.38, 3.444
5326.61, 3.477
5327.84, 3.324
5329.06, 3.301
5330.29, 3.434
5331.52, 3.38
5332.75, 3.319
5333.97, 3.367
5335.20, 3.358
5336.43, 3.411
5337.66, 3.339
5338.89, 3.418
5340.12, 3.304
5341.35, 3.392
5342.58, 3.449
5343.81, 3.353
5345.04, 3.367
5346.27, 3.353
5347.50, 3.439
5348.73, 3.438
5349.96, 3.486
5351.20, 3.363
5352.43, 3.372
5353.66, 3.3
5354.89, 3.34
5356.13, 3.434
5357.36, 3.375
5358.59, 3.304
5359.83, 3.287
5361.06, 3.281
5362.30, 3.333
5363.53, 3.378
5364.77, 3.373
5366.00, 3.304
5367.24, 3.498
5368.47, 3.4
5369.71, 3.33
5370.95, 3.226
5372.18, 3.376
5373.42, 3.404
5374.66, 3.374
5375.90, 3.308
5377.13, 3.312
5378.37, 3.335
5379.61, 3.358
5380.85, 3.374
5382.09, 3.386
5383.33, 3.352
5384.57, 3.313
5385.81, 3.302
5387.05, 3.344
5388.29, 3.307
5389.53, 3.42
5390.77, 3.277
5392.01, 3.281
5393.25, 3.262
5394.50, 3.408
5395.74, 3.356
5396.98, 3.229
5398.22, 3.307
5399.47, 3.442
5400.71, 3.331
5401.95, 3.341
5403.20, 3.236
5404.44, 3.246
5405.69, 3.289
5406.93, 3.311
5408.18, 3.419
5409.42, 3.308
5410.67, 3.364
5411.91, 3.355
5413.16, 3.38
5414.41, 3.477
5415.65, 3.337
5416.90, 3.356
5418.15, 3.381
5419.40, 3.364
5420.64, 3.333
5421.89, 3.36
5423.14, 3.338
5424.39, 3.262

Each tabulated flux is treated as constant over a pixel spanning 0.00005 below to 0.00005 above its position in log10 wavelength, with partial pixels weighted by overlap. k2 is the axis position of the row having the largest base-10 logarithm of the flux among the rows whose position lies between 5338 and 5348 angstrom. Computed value 5342.58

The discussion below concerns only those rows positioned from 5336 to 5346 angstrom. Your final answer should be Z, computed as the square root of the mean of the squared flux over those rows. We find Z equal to 3.38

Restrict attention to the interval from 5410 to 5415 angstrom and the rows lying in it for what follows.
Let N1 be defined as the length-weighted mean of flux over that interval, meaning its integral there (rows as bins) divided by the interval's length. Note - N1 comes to 3.39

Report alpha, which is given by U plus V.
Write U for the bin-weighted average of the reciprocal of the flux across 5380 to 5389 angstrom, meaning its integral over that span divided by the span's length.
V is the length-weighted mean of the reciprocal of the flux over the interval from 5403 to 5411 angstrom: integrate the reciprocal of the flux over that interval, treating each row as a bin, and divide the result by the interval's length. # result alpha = 0.601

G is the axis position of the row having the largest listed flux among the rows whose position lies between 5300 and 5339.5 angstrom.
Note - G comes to 5303.36 angstrom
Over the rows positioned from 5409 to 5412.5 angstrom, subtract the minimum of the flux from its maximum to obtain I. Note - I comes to 0.06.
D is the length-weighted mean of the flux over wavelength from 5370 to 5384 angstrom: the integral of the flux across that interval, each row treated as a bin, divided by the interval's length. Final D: 3.34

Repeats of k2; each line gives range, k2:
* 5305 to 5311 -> 5308.24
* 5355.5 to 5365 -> 5356.13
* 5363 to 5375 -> 5367.24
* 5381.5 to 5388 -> 5382.09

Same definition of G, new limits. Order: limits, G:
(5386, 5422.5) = 5414.41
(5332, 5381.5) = 5367.24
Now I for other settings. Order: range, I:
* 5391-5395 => 0.15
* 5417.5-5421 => 0.05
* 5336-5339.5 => 0.08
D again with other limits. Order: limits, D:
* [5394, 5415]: 3.34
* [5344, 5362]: 3.37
